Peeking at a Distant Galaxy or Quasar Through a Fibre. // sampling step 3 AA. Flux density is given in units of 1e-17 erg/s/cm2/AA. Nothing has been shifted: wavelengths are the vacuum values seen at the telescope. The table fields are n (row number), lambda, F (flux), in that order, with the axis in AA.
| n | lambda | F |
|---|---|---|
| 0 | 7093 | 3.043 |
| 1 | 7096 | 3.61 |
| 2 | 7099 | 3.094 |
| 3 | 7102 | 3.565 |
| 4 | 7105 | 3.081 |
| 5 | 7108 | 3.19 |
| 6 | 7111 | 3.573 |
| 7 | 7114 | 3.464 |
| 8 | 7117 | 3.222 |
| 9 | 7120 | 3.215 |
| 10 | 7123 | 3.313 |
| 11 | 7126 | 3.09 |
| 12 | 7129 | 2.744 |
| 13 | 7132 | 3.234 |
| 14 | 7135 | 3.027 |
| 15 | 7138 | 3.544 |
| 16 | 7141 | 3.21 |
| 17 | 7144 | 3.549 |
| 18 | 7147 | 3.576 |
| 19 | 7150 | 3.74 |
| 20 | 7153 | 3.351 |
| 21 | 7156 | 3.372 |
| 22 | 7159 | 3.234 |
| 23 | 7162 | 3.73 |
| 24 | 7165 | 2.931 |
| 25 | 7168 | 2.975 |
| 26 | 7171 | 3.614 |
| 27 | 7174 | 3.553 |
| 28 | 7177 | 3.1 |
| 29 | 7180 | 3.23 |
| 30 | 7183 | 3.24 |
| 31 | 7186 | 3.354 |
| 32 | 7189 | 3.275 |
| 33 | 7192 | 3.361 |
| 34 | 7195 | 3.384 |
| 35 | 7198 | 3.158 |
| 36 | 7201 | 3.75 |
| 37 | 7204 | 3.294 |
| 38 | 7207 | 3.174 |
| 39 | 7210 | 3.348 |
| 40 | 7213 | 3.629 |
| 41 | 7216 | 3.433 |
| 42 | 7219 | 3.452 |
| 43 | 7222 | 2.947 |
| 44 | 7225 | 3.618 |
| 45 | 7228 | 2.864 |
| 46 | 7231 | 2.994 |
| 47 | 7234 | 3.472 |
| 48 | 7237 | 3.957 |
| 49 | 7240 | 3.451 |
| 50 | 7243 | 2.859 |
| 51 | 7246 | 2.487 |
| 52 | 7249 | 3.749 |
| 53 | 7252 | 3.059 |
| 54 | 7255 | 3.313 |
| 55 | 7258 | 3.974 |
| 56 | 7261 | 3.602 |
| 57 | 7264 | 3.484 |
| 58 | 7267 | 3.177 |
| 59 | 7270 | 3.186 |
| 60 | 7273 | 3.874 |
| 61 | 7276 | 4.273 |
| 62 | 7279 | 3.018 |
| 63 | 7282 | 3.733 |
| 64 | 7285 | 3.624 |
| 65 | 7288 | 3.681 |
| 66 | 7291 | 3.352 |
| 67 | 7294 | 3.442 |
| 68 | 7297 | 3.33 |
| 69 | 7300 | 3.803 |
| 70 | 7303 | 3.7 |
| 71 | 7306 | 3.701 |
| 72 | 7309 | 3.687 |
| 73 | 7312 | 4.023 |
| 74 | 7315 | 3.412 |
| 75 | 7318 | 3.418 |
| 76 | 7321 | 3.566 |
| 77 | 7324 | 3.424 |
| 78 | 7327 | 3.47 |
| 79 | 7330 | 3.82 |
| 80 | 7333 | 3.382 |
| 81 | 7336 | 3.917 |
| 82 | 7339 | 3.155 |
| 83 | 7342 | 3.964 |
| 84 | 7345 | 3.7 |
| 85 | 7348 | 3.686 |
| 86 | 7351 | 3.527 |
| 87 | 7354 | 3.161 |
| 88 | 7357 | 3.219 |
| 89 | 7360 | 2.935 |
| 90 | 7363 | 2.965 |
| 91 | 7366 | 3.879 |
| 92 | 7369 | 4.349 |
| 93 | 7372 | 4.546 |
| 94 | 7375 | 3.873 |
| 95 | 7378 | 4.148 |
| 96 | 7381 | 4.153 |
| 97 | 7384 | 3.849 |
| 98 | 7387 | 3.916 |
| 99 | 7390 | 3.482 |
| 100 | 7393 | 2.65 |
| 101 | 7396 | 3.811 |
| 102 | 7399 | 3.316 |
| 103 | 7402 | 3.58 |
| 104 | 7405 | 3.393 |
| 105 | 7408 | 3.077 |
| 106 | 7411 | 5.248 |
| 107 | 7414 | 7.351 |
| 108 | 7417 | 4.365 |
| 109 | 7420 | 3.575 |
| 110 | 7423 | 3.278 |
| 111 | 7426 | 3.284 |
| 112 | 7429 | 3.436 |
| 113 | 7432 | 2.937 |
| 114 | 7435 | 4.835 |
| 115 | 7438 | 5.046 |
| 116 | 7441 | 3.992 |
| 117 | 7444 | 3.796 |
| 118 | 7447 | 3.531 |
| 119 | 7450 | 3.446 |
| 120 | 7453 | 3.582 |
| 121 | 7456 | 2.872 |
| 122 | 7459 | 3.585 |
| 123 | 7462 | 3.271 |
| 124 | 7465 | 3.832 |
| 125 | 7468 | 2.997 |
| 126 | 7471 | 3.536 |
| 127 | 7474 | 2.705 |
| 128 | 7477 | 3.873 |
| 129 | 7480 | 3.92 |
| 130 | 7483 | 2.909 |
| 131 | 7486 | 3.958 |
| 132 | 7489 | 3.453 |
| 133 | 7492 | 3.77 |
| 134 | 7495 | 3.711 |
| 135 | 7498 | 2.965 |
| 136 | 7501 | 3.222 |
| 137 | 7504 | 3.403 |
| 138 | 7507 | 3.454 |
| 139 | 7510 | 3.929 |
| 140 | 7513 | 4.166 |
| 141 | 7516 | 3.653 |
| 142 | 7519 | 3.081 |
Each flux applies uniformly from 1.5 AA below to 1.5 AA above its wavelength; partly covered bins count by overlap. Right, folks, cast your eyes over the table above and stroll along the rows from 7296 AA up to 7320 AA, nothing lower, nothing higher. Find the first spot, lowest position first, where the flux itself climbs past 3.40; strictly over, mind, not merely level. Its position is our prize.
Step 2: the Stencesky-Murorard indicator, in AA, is 7300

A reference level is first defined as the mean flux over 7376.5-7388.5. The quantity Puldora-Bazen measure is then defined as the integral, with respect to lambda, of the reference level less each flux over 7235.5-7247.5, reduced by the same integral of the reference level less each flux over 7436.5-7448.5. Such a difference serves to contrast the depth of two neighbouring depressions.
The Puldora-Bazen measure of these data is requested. 11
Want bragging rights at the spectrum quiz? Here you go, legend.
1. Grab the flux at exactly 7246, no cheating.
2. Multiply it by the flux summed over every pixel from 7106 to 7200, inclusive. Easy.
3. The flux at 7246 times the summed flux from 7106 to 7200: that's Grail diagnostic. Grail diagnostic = 255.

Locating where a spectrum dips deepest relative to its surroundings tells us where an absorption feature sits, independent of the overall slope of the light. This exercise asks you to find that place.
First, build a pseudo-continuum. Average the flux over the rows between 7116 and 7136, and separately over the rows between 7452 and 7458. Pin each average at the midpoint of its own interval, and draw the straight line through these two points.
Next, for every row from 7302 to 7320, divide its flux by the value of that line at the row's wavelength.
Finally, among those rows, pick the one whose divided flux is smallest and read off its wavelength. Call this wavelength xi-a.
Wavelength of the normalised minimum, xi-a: 7315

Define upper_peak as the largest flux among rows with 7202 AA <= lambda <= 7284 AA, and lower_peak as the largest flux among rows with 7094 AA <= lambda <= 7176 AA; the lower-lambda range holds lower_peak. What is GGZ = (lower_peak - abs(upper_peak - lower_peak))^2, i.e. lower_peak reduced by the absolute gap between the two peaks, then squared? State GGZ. 10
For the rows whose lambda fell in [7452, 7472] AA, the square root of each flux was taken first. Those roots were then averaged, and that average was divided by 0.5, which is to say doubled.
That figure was 3.67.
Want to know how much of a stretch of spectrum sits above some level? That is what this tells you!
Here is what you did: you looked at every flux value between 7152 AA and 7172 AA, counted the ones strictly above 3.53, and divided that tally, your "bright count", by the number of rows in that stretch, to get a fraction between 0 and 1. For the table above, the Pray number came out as 0.29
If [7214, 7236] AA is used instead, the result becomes 0.14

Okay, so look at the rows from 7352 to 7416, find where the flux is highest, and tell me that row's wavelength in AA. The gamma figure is 7414 AA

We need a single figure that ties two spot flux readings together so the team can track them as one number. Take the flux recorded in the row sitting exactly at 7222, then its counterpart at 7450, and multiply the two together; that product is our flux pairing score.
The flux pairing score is 10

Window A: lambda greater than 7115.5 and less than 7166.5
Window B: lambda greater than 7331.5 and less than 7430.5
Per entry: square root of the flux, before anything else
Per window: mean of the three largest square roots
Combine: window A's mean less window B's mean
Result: -0.46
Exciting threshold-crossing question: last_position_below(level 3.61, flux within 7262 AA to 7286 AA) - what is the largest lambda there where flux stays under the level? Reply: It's 7279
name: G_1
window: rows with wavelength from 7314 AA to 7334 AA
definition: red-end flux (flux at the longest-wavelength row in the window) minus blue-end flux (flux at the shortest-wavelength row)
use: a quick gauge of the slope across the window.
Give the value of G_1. 0.0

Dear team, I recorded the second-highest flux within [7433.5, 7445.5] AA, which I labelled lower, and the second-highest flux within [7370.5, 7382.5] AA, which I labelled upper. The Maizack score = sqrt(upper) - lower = -2.8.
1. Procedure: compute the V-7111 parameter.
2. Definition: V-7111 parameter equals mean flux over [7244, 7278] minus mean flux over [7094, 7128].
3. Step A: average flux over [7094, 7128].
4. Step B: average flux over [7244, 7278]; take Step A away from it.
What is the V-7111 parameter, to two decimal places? 0.16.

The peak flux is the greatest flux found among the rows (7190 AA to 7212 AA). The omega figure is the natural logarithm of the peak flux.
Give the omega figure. 1.32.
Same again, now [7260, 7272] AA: 1.28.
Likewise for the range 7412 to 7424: 1.99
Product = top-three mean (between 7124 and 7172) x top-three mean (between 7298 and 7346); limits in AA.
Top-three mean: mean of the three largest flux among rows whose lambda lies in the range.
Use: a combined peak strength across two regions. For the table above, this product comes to 14.7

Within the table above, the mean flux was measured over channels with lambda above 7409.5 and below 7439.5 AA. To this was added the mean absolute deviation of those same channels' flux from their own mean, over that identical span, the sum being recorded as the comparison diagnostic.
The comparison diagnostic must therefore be 5.4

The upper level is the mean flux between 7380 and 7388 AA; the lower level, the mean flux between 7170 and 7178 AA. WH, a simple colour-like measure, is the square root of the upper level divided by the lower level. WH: 1.08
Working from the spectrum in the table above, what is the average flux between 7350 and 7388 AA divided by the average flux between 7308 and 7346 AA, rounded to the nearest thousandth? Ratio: 1.034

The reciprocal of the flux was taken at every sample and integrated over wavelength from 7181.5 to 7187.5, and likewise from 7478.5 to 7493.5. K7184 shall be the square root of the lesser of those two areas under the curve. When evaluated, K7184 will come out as 1.35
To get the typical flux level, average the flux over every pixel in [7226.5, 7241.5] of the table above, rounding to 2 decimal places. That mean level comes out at 3.35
